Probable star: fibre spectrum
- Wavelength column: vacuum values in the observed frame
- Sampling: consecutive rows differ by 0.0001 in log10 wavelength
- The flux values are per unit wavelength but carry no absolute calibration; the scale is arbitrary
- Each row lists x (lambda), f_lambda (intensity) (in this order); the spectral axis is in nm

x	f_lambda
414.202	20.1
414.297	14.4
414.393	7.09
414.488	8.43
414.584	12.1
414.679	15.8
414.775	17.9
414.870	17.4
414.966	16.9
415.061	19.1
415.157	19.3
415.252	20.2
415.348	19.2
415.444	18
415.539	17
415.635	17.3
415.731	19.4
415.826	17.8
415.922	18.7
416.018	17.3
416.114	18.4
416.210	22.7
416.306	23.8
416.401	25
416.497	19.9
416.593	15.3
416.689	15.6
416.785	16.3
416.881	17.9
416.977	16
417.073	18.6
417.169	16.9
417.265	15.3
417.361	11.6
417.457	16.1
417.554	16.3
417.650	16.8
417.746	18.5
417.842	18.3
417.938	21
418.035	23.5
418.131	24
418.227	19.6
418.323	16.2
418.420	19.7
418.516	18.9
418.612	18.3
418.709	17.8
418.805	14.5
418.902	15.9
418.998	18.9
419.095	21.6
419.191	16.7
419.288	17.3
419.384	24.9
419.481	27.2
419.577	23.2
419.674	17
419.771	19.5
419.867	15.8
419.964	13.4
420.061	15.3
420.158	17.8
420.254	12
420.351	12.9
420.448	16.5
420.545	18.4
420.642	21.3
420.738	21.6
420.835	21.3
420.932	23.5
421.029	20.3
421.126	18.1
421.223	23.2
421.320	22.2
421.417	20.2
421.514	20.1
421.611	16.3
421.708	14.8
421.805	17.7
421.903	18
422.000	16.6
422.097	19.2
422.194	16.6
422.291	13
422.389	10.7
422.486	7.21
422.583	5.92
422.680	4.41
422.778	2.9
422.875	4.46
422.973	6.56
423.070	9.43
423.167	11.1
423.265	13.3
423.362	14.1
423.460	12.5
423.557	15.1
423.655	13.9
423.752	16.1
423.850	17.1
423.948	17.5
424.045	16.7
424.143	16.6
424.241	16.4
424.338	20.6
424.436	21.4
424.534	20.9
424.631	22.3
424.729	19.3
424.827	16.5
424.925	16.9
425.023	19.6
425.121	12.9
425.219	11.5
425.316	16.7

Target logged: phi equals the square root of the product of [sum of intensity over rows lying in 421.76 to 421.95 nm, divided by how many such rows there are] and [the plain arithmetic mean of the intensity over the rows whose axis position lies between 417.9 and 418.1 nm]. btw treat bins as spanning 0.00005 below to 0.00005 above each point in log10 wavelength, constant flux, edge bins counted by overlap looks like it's 20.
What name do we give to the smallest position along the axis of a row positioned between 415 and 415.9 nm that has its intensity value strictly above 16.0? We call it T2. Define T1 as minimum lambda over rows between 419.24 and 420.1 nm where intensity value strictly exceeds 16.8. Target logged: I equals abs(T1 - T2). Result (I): 4.23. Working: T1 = 419.288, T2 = 415.061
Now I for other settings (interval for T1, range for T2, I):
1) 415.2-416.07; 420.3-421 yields 5.20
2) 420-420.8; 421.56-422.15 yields 1.45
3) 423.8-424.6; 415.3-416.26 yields 8.50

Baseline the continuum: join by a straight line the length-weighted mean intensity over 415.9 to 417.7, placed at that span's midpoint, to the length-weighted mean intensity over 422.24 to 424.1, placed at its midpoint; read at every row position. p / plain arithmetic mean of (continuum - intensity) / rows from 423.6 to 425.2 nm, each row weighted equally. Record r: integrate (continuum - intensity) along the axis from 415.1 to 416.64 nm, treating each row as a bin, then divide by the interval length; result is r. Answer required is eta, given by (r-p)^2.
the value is 53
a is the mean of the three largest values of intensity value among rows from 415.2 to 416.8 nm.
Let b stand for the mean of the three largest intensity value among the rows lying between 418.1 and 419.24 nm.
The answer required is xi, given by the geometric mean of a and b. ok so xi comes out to 22.8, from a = 23.8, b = 21.8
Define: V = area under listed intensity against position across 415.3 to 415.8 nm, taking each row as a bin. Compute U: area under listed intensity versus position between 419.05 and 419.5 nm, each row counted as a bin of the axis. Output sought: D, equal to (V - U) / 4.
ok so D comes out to -0.11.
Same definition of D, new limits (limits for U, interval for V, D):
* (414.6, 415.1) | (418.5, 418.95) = -0.23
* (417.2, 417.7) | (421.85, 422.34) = 0.13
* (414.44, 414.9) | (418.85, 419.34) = 0.59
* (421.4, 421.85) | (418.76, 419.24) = 0.11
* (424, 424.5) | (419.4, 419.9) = 0.32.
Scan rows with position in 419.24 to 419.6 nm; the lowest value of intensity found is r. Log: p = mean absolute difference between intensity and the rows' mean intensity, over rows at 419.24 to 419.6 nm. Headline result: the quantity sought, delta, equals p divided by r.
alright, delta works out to 0.17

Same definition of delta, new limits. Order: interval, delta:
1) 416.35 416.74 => 0.23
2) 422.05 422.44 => 0.28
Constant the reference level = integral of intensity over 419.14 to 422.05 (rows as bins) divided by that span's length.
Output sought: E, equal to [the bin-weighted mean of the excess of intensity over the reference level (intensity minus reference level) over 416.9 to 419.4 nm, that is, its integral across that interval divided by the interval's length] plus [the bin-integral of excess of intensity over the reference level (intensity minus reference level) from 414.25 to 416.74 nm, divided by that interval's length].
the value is -2.0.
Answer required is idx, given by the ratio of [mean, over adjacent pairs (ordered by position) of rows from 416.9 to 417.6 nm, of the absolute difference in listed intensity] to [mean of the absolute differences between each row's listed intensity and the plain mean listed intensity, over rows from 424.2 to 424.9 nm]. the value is 1.2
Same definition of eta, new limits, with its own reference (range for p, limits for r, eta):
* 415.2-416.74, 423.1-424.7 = 32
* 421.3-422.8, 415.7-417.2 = 1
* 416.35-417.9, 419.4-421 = 22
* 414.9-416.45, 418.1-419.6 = 12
